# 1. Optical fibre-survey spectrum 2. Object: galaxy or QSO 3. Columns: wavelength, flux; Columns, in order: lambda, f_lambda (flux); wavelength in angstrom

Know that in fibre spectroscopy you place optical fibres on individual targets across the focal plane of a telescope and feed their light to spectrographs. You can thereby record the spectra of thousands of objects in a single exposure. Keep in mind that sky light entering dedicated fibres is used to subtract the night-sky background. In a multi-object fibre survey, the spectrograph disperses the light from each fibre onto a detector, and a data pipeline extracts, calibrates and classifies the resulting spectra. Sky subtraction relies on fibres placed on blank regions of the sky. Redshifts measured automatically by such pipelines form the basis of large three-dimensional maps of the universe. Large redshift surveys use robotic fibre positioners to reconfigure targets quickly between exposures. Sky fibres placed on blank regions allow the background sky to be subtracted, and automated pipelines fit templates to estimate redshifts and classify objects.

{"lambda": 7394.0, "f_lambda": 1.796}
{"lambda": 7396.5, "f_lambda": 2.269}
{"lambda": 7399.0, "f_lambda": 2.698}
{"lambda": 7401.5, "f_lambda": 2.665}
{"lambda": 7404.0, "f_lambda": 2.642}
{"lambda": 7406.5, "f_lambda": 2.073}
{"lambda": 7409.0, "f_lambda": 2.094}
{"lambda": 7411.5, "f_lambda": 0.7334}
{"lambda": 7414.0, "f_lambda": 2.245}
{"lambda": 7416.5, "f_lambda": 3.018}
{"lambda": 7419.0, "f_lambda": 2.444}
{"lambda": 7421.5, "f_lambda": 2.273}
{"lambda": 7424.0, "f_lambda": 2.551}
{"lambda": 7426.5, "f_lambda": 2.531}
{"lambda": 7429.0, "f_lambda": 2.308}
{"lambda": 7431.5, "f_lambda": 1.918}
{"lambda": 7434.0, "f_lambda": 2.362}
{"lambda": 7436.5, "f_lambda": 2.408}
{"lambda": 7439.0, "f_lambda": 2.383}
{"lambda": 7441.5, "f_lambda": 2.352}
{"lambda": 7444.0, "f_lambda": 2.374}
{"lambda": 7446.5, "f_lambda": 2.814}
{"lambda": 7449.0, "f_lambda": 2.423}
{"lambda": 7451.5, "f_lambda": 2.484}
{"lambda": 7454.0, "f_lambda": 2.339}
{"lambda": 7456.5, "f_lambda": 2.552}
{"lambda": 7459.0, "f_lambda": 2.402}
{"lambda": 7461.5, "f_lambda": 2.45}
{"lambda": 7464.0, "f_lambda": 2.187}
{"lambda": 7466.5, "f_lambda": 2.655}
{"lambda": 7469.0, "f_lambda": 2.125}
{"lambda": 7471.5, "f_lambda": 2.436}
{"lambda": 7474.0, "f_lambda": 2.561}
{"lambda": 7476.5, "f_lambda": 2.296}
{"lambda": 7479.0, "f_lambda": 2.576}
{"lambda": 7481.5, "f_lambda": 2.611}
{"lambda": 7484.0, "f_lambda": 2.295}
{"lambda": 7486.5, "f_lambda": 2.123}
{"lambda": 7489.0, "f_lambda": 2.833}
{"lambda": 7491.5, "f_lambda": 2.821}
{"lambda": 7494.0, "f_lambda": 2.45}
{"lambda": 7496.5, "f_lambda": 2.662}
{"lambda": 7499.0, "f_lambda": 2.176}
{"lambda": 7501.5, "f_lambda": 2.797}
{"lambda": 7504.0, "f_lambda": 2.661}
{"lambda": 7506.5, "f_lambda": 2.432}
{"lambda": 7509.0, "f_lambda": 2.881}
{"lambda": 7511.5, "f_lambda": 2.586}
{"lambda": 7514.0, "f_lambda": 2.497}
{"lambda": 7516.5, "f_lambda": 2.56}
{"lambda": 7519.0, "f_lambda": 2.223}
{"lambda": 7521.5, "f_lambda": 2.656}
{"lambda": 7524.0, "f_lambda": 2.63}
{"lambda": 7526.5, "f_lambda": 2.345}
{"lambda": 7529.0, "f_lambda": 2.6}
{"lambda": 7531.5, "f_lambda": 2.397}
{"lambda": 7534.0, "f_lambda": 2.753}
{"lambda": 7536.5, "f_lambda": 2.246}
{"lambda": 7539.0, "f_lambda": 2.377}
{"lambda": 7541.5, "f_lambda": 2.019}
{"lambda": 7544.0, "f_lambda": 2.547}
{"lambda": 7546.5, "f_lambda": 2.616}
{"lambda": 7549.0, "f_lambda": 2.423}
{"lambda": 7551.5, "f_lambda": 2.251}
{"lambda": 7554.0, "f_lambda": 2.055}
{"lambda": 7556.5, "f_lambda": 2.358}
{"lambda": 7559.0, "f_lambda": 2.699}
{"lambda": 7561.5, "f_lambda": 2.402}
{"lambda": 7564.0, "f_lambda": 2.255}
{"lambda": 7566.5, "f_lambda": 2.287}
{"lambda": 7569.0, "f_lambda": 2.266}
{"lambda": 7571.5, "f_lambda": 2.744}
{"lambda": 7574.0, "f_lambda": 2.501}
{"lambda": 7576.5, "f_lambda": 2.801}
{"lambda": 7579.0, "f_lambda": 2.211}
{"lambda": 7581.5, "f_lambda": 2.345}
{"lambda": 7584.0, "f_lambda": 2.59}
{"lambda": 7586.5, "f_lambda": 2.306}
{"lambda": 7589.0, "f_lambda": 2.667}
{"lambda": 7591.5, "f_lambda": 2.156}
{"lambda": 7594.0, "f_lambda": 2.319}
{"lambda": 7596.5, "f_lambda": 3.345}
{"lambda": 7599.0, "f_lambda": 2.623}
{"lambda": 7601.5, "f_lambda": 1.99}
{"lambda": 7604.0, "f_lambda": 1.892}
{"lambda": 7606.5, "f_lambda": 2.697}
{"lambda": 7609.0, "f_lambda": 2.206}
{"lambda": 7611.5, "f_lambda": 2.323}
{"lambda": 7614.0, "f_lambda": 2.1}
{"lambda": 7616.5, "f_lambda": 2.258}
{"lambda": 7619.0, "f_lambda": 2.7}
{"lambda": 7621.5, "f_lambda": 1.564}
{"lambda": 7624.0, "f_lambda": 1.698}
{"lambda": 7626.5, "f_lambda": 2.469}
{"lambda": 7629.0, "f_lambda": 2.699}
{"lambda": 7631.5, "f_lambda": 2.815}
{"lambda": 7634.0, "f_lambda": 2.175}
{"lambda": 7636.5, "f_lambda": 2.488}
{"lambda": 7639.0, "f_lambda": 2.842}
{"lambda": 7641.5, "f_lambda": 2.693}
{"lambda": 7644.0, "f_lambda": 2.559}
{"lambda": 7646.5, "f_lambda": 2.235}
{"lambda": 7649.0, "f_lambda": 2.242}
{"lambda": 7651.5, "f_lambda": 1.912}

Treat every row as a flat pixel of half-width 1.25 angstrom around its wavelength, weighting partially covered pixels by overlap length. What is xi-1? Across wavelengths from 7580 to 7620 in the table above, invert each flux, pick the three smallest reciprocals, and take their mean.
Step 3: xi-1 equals 0.347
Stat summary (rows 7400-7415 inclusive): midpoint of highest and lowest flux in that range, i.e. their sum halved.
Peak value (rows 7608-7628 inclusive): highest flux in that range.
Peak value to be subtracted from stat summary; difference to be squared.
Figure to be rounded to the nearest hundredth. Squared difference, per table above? 1.00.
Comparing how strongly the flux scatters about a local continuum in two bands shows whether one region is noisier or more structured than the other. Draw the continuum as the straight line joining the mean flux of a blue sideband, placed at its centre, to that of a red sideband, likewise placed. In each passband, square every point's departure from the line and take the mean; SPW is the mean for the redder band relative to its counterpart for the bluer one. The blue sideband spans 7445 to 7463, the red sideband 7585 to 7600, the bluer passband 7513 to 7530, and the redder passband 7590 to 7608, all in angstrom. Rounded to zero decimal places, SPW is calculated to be 10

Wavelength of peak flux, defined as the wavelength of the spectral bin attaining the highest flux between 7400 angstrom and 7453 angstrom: 7416.5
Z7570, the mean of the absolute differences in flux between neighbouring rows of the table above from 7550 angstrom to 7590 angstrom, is 0.26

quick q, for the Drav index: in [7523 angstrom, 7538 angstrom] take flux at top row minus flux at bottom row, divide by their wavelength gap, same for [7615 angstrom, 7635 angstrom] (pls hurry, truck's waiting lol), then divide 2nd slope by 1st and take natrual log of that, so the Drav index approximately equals -1.9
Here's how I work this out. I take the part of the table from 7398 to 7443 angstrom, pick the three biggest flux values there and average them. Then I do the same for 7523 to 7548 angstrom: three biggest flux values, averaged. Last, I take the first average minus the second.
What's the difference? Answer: 0.1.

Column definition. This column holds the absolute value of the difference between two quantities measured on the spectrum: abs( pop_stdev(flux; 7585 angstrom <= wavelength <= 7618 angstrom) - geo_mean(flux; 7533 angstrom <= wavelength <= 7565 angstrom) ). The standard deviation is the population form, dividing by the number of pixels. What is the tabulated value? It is 2.0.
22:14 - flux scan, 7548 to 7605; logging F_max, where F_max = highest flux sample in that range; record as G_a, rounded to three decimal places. 3.345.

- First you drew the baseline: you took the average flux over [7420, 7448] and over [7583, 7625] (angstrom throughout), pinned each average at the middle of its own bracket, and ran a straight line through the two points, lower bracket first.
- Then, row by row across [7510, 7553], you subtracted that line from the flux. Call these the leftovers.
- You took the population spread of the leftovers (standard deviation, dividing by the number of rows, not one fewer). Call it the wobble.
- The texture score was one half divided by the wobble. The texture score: 2.7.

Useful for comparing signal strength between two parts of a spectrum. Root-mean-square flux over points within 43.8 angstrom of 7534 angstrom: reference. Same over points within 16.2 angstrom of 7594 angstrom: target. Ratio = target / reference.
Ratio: 0.98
